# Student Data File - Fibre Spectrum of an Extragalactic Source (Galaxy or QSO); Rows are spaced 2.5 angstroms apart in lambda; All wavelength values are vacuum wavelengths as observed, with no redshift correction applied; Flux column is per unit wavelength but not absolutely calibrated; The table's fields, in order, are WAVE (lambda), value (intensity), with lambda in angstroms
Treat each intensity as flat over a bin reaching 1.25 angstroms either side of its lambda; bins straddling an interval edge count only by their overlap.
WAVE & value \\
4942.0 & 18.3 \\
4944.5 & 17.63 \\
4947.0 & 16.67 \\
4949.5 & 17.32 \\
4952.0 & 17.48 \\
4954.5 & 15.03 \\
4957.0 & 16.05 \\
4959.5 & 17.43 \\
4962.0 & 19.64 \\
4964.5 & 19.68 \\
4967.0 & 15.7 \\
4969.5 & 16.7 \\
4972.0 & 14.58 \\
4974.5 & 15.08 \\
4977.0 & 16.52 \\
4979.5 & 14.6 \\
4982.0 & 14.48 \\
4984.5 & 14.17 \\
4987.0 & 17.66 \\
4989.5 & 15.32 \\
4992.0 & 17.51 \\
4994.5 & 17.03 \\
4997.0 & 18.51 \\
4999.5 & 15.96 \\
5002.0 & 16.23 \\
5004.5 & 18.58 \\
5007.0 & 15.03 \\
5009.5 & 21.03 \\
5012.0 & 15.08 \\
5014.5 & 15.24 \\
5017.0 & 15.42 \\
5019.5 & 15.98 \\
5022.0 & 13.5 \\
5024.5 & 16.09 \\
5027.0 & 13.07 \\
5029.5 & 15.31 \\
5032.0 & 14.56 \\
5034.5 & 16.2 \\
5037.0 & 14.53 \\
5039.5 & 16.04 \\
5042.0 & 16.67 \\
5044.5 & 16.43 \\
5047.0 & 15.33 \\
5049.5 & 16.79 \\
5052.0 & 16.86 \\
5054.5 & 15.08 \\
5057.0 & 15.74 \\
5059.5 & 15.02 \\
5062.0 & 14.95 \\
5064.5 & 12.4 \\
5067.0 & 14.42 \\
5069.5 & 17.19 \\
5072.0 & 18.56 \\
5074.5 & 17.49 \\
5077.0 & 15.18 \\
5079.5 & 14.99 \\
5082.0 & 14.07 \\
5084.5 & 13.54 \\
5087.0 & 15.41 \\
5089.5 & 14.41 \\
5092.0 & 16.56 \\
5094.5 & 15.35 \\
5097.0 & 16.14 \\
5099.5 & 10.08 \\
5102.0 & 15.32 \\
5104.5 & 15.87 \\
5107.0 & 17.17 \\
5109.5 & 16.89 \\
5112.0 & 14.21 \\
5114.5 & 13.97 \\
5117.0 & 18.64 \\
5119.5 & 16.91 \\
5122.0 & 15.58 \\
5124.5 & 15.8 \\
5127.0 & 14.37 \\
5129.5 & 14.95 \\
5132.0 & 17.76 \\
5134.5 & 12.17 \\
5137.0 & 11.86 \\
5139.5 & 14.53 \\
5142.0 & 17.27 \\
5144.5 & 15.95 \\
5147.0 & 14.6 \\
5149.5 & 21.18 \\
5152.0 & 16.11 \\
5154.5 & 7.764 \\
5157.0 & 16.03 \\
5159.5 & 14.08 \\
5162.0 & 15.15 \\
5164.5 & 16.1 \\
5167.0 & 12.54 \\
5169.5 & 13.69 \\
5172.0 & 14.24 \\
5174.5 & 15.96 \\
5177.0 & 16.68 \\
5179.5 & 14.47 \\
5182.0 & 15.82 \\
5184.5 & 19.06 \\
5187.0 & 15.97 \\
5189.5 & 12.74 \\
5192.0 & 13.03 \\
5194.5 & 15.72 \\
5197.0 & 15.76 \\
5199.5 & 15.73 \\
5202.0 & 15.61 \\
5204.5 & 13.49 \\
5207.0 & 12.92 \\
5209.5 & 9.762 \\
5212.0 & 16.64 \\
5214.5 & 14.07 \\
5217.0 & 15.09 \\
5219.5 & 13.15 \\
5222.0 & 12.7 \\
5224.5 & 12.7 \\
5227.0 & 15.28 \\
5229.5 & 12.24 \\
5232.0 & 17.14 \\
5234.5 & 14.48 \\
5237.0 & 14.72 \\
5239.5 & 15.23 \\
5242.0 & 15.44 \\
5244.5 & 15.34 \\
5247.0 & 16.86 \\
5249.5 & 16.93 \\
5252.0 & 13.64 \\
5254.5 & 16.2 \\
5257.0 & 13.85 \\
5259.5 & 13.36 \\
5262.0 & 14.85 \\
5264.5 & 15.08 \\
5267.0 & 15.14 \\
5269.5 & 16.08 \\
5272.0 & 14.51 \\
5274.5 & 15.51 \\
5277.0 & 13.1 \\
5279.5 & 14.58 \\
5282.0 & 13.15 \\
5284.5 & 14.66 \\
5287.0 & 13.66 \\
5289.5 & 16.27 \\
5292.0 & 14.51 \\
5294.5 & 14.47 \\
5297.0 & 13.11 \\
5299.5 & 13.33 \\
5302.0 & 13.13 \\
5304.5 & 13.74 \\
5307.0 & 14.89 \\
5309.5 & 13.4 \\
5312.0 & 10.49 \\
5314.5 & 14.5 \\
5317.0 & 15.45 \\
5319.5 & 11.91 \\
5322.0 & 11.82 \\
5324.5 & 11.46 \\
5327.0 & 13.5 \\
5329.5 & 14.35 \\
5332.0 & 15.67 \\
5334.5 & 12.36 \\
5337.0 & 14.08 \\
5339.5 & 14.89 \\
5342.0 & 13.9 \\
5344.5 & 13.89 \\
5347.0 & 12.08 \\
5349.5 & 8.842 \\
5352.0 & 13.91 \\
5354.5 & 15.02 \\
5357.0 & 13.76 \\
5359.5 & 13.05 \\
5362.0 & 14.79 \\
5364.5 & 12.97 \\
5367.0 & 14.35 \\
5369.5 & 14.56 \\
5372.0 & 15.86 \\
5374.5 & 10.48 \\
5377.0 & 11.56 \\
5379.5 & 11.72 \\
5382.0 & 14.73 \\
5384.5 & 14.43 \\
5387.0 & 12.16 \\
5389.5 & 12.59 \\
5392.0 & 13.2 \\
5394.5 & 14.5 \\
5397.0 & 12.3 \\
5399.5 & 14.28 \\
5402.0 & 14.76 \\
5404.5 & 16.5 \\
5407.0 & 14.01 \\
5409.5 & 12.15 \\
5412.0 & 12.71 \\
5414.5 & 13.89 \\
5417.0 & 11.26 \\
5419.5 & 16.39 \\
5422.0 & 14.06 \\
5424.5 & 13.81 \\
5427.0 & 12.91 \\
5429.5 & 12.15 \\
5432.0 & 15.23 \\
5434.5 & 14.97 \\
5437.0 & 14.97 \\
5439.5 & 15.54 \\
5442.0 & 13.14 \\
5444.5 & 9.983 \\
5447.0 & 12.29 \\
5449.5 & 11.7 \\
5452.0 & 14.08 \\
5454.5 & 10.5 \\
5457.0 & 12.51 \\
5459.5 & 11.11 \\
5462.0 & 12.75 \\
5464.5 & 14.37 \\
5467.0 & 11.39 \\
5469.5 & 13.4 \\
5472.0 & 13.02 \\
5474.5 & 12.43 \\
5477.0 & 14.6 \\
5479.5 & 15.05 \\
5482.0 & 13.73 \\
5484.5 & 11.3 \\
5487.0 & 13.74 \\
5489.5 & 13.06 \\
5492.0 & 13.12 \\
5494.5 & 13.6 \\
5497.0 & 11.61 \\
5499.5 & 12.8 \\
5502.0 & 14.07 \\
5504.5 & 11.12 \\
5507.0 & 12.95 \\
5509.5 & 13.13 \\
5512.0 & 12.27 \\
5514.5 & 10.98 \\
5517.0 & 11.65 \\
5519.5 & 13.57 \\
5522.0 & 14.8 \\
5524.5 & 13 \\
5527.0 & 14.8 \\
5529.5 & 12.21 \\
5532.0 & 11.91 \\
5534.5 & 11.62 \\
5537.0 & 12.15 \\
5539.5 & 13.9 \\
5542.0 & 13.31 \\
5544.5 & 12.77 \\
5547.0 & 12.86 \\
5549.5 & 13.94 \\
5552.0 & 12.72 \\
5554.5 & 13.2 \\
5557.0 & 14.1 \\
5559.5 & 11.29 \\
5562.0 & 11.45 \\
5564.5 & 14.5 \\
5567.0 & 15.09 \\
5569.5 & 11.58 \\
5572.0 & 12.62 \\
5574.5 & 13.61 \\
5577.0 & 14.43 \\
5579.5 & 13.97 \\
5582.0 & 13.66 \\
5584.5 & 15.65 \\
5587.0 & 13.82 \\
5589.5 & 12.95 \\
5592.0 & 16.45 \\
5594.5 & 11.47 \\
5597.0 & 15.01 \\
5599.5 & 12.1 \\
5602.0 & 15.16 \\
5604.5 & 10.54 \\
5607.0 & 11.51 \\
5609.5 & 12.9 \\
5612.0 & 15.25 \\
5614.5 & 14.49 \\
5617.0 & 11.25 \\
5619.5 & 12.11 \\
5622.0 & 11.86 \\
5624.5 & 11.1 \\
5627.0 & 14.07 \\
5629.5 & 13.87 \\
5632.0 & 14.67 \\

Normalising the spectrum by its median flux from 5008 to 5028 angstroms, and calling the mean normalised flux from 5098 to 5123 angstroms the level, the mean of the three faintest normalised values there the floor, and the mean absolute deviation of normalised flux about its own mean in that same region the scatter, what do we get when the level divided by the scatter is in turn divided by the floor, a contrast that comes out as 11.2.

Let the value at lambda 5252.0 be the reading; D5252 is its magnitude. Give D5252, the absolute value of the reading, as 13.6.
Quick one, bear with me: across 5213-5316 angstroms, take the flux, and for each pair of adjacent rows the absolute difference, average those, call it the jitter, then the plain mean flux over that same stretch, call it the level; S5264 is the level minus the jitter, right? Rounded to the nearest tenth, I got 13.0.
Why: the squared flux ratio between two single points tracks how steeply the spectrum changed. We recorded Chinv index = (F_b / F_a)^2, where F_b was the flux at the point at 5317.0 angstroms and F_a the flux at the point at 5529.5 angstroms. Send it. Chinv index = 1.6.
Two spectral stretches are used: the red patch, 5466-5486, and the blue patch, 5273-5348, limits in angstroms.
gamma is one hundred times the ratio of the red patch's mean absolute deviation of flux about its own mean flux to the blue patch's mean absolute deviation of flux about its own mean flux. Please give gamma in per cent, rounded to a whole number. 103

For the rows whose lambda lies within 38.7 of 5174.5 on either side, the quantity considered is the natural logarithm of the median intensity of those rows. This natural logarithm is 2.75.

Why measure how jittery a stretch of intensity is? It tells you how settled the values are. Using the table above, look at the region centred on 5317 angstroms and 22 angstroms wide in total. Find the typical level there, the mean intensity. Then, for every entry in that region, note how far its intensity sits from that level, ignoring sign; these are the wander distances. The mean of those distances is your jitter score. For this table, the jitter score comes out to 1.4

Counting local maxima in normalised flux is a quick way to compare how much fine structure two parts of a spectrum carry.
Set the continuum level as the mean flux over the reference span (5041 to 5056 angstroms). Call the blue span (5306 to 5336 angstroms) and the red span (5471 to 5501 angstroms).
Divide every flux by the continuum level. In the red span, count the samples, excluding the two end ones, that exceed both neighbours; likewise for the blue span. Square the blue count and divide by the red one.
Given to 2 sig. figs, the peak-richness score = 1.3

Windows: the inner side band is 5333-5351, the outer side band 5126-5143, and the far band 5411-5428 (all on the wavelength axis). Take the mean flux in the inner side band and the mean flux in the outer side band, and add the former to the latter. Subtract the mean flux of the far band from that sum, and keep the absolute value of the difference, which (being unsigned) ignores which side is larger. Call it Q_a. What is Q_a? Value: 14.0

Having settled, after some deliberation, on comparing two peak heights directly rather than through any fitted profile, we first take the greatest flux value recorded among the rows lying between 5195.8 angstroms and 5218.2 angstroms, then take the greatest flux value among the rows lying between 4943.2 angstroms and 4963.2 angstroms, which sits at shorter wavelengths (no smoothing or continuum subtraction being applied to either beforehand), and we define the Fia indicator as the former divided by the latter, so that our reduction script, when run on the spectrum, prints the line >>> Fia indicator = 0.85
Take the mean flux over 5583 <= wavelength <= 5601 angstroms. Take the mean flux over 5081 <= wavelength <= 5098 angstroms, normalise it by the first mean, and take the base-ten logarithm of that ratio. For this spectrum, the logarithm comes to 0.034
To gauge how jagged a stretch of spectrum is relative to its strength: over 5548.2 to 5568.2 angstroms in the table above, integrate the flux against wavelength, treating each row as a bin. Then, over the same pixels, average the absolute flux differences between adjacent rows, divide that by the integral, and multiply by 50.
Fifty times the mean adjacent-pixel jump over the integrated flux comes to 0.248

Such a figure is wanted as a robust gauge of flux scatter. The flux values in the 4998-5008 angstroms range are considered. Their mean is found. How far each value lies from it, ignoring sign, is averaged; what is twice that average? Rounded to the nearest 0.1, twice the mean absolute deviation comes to 2.1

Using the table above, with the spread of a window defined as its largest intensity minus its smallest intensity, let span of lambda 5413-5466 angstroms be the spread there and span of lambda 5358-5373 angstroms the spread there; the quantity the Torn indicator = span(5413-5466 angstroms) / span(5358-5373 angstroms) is 2.2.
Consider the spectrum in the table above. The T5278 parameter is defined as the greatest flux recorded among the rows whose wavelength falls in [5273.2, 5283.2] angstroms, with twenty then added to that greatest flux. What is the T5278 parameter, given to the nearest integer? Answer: 36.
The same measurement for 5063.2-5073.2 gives 39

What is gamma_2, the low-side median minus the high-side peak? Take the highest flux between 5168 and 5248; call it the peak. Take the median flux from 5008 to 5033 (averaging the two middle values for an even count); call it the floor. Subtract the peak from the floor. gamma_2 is -3.8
